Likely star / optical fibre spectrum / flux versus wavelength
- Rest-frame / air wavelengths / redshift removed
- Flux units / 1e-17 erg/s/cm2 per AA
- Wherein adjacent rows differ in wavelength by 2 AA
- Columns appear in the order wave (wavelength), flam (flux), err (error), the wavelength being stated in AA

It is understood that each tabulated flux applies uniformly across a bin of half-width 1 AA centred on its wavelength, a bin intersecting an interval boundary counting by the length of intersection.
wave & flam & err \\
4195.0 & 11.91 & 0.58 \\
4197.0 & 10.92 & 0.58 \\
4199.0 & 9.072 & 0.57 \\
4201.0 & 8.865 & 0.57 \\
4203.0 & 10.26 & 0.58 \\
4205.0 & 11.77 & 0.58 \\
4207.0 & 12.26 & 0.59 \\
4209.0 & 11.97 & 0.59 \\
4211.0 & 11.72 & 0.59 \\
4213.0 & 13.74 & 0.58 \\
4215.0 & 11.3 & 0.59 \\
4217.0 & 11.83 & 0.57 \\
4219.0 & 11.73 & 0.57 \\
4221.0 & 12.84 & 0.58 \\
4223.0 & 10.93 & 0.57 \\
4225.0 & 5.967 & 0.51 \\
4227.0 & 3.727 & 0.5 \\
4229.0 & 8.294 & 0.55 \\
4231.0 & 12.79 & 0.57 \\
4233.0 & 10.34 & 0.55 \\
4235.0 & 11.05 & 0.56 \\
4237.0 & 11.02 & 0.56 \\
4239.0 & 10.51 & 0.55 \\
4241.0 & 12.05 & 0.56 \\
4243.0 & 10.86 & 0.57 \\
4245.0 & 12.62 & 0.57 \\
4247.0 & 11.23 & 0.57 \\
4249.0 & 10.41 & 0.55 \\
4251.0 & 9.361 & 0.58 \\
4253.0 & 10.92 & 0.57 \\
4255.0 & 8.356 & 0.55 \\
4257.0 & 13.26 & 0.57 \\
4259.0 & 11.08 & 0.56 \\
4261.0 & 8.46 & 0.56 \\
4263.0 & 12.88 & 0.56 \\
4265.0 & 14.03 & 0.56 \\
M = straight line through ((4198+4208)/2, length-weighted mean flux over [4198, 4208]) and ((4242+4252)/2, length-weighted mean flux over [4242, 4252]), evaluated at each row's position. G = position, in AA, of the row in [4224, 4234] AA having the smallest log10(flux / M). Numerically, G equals 4227.0 AA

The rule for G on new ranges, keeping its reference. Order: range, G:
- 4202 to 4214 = 4203.0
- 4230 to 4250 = 4249.0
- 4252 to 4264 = 4255.0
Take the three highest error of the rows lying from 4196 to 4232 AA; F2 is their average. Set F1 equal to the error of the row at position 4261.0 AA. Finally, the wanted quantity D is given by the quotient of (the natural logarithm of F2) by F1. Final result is -0.94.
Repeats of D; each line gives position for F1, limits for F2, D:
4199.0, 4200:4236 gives -0.93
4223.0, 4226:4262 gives -0.98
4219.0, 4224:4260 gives -0.98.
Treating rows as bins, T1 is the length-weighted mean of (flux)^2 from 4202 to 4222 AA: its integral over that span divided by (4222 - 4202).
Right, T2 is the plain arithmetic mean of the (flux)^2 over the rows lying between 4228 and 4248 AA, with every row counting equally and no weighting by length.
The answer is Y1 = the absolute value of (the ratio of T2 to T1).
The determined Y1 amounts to 0.87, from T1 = 143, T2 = 124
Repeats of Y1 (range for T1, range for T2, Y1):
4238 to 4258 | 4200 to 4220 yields 1.10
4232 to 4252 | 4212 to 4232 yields 0.96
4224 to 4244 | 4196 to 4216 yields 1.26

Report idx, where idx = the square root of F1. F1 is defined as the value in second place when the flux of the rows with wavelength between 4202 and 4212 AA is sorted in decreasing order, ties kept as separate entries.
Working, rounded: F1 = 11.97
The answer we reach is 3.46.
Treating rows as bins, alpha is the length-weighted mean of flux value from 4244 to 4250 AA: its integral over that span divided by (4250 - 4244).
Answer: 11.4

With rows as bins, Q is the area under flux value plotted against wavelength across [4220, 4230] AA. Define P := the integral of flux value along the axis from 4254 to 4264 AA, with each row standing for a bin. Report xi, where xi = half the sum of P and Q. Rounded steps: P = 108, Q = 84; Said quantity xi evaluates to 96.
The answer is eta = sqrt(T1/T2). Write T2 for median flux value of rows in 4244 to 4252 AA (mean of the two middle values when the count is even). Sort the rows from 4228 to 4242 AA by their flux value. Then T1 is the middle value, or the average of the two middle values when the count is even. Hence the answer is 1.01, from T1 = 11.0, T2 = 10.8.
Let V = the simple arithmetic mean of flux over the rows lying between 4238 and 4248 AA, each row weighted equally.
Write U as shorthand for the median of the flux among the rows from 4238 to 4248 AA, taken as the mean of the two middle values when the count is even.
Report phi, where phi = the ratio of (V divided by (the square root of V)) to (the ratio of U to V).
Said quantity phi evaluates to 3.45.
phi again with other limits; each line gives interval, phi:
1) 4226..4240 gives 2.86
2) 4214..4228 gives 2.70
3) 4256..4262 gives 3.26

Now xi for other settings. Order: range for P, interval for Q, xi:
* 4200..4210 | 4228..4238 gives 109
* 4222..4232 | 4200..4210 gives 97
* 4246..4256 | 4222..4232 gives 92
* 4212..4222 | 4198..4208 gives 114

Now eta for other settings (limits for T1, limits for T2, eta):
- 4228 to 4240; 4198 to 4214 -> 0.96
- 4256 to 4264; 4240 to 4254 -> 1.05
